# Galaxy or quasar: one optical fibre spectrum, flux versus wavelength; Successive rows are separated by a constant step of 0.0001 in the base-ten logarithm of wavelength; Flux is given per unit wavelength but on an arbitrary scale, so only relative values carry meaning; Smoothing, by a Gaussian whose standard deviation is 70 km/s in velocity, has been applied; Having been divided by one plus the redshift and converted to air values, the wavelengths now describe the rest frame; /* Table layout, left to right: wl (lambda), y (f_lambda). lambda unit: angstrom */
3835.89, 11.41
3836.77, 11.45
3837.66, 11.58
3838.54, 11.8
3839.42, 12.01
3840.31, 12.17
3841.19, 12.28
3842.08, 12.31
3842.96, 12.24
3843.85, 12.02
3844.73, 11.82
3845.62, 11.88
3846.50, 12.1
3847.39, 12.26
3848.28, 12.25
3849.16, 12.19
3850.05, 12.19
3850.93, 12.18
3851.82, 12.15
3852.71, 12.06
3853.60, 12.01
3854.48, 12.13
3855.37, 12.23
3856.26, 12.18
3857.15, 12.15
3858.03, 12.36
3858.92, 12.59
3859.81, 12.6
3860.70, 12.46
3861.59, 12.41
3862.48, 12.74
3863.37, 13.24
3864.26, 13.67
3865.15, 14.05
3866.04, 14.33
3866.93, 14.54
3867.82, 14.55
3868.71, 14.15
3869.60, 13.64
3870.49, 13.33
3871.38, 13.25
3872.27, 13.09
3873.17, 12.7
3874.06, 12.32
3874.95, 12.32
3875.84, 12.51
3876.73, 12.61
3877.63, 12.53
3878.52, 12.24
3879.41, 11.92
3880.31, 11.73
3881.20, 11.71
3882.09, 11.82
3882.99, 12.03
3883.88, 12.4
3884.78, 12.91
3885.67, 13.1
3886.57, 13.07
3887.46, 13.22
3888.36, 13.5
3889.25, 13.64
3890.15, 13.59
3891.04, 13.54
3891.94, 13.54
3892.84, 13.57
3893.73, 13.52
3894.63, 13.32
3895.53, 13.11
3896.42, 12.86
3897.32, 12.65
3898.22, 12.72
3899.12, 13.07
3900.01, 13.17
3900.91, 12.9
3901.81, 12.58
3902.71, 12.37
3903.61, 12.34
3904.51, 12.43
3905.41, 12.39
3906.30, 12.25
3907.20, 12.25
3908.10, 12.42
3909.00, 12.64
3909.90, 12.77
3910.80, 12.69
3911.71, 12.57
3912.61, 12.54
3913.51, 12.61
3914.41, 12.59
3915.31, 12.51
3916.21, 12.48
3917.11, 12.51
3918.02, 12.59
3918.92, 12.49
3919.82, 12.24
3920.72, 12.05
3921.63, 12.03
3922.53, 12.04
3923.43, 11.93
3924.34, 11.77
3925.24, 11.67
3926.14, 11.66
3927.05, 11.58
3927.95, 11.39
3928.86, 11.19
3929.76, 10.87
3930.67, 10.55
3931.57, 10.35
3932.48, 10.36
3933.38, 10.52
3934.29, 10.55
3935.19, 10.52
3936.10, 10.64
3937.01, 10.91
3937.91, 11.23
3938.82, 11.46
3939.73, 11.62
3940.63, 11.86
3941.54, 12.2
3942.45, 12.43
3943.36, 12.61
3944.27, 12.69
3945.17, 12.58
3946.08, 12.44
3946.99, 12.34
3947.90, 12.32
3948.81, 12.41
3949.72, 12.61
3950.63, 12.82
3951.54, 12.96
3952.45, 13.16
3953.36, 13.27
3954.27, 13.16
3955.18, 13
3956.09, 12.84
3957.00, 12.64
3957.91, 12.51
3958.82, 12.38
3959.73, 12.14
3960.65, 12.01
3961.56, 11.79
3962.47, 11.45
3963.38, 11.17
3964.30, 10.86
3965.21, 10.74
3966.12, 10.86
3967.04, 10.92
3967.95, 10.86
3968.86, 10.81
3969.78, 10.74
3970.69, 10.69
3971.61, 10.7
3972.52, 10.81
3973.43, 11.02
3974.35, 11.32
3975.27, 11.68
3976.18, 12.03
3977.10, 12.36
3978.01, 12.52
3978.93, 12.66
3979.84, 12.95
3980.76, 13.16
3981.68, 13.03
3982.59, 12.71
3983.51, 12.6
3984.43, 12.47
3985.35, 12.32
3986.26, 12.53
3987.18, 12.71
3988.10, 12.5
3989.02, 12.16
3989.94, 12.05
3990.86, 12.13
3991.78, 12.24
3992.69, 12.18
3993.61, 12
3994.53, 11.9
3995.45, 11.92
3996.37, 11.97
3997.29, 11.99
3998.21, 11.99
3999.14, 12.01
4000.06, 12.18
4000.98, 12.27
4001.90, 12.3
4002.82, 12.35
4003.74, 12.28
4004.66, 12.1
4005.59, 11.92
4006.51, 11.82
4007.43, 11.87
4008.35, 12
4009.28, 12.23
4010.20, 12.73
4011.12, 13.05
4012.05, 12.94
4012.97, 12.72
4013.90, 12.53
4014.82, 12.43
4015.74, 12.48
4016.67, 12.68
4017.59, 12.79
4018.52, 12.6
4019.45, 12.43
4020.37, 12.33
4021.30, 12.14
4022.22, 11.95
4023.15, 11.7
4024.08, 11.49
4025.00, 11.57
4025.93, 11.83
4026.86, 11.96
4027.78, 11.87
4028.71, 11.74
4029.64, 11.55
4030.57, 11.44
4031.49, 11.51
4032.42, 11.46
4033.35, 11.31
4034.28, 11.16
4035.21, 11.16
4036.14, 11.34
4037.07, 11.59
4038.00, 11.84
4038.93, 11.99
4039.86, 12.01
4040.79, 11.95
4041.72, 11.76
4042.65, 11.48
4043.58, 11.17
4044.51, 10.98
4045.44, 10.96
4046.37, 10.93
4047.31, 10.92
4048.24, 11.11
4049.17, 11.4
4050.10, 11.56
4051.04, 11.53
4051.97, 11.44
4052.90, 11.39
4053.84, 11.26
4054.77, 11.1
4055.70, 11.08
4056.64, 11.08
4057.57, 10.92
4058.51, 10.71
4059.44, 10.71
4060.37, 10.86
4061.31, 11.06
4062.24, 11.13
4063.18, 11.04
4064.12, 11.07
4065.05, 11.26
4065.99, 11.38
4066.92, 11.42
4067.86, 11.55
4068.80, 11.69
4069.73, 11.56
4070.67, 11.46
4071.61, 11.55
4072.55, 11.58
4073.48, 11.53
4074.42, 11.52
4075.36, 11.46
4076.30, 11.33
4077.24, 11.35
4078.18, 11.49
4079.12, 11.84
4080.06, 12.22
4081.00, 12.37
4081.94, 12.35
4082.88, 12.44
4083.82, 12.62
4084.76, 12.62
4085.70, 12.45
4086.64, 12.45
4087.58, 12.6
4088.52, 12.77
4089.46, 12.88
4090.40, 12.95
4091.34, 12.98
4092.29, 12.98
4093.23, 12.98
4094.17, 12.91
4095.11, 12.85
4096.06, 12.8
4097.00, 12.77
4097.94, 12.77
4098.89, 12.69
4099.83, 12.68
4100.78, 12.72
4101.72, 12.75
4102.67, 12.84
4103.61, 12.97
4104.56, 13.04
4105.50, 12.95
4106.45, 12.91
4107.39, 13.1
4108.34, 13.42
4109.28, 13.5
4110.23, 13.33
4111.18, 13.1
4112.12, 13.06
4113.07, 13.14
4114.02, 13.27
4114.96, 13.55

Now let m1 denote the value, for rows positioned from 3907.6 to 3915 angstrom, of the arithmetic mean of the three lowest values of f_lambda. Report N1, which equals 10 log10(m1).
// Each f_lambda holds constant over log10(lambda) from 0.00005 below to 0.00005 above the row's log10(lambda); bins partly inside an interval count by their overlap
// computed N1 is 11.0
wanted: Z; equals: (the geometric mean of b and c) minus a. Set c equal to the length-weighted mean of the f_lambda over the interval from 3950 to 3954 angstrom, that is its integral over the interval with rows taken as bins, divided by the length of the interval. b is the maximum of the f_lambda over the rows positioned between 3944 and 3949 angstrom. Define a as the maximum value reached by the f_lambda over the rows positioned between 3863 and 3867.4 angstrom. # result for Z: -1.68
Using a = 14.54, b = 12.69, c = 13.0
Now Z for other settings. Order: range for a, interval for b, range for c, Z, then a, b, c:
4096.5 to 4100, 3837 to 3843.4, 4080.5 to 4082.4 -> -0.44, 12.77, 12.31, 12.4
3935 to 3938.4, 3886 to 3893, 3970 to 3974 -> 0.92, 11.23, 13.64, 10.8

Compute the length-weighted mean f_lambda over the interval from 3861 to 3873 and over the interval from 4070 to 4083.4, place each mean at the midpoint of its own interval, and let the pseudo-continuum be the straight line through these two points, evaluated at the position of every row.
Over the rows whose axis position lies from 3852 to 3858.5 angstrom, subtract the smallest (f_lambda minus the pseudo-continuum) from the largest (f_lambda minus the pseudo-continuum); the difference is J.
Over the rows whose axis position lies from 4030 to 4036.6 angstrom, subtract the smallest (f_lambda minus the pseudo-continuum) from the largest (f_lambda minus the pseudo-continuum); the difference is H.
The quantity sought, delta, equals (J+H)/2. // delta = 0.4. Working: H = 0.33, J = 0.39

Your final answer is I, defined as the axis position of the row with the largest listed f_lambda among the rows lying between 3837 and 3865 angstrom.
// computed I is 3864.26 angstrom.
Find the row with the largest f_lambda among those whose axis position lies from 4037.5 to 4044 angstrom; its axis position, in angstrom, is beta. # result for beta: 4039.86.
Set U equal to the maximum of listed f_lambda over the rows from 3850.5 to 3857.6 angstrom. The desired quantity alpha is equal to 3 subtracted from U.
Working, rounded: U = 12.23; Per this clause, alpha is 9.2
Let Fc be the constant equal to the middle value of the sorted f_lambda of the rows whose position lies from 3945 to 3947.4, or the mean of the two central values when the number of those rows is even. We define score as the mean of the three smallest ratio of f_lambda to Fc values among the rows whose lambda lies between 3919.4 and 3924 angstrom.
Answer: 0.96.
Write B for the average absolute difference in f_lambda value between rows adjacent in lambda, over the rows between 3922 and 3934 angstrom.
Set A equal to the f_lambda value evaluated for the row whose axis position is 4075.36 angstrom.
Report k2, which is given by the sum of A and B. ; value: 11.6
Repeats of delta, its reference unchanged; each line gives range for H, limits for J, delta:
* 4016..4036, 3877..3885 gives 1.4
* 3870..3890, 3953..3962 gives 1.7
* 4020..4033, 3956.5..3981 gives 1.7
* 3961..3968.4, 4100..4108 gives 0.7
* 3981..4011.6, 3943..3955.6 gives 1.1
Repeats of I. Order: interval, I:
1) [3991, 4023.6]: 4011.12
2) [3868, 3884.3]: 3868.71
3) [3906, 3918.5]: 3909.90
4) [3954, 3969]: 3954.27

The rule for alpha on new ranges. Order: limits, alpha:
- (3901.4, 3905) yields 9.6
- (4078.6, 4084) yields 9.6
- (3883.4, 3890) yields 10.6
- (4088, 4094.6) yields 10.0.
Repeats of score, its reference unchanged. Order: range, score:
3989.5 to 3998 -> 0.96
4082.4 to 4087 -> 1.00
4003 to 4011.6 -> 0.95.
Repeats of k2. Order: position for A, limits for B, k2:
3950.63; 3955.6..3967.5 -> 13.0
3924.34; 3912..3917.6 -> 11.8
